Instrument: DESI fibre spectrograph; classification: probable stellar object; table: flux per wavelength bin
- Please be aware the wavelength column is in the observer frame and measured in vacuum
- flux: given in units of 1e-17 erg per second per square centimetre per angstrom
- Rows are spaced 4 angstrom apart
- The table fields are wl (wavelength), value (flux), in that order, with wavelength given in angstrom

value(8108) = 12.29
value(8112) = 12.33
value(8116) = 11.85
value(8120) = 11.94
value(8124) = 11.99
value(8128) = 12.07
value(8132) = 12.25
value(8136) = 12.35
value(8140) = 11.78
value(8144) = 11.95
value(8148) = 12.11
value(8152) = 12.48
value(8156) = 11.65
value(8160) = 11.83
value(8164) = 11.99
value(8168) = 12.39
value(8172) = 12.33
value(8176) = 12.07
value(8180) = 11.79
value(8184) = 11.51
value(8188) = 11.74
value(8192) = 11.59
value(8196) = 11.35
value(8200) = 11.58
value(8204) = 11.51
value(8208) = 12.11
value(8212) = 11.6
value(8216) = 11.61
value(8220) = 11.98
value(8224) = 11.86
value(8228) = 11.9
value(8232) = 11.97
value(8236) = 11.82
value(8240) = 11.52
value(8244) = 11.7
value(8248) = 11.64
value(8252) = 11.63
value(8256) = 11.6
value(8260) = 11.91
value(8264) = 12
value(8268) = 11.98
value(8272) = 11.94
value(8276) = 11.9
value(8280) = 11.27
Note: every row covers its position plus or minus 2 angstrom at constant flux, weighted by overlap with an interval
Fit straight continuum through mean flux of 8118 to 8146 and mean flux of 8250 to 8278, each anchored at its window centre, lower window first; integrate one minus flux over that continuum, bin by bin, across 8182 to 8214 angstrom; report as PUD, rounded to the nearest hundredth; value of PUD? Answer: 0.87 angstrom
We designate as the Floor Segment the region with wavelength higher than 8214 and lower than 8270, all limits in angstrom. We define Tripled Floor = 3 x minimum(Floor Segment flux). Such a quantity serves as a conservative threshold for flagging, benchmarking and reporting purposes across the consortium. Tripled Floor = 34.6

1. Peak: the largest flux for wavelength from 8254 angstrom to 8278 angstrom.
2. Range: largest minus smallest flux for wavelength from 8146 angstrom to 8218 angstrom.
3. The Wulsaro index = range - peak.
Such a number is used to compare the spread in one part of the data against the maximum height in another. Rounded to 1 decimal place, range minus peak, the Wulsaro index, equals -10.9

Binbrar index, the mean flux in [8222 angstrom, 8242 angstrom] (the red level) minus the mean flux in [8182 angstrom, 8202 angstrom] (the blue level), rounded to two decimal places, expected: 0.26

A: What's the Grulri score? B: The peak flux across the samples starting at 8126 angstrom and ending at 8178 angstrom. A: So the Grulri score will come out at 12.48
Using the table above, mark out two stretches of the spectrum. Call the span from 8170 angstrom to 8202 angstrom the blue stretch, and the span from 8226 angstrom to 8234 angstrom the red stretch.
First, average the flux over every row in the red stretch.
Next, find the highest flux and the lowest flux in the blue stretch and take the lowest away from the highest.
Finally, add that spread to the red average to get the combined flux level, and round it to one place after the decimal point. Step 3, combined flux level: 12.9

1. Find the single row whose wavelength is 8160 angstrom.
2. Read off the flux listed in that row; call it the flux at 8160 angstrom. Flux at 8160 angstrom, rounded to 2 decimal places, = 11.83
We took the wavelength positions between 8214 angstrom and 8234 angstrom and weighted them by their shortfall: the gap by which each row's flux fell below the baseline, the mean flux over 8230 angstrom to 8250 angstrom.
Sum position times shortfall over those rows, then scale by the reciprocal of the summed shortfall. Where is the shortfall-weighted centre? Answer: 8227.8 angstrom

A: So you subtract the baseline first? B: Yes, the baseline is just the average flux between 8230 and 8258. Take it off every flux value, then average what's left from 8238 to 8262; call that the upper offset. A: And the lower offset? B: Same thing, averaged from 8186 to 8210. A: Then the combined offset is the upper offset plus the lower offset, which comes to -0.1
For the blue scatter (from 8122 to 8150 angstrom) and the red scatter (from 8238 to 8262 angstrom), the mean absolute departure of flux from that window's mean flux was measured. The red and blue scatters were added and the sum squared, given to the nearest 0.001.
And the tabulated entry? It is 0.055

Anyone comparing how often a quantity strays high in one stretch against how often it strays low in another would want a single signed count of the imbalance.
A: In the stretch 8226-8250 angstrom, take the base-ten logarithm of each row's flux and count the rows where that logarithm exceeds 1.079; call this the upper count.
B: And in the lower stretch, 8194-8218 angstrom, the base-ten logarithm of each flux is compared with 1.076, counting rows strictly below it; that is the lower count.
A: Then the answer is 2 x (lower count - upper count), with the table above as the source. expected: 10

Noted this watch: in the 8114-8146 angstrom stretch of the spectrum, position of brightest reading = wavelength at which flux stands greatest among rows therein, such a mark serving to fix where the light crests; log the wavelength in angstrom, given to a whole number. 8136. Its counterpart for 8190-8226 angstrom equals 8208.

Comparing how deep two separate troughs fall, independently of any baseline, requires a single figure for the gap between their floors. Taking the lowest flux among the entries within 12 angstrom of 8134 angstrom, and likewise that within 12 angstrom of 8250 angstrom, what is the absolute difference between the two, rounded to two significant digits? 0.26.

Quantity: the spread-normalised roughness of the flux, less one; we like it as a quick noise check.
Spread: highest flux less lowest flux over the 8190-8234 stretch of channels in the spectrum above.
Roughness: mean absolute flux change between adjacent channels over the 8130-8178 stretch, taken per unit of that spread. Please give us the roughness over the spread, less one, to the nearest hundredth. -0.61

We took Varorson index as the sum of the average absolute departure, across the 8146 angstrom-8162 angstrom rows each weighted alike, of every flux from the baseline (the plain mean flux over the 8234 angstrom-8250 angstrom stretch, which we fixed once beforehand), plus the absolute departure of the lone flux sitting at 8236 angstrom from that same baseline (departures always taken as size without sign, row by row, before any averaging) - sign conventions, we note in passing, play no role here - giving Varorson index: 0.51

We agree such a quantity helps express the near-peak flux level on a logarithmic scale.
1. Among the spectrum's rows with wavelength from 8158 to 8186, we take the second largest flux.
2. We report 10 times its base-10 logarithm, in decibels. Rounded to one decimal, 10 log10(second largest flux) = 10.9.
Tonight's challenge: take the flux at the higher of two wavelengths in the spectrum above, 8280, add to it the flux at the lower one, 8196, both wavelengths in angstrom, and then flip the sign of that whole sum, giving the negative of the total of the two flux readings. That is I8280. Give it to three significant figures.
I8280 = -22.6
